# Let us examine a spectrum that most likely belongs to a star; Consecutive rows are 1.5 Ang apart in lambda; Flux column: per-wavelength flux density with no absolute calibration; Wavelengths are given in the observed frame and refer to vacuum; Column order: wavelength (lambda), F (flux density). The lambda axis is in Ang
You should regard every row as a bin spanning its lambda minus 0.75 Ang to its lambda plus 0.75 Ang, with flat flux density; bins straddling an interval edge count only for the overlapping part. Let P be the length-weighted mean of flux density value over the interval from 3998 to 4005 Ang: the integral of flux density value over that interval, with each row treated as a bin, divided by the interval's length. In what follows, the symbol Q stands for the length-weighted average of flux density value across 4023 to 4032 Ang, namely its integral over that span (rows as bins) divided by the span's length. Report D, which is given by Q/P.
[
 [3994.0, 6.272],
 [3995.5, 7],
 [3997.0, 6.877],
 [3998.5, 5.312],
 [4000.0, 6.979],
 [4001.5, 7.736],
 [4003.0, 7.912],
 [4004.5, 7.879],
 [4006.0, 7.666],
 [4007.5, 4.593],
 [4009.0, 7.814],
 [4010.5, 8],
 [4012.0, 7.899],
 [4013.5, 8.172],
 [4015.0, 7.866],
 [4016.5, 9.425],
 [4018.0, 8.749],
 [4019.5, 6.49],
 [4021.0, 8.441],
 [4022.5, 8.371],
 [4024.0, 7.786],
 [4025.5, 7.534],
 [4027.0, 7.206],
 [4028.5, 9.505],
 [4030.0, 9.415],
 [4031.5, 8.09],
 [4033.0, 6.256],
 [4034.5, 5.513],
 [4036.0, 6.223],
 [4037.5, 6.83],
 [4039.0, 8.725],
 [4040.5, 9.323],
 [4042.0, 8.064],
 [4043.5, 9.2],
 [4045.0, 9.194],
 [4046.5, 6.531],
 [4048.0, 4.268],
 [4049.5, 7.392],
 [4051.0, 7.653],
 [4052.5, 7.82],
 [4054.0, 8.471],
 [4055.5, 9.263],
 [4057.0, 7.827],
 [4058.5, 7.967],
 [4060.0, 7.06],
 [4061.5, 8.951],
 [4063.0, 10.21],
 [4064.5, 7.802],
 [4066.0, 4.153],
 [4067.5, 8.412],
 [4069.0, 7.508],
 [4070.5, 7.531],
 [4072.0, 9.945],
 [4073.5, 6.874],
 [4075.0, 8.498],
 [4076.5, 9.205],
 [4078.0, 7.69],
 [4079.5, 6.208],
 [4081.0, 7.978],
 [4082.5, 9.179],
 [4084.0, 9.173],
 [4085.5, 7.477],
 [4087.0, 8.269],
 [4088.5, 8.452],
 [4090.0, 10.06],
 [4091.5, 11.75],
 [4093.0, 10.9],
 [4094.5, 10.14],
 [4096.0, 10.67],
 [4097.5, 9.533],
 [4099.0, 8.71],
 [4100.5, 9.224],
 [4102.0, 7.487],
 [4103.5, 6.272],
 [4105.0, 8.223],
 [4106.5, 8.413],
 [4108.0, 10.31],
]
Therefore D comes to 1.15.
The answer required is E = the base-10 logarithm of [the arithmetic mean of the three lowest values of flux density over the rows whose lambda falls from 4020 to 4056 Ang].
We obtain 0.727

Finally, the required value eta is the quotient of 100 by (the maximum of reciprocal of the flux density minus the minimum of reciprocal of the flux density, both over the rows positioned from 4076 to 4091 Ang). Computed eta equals 1621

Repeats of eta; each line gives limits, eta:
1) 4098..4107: 1960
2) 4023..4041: 1313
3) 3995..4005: 1616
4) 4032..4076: 700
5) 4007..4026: 896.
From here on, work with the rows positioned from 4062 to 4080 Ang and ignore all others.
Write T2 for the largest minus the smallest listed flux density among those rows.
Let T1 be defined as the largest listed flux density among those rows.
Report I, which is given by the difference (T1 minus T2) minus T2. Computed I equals -2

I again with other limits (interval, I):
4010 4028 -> 4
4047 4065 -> -2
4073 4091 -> 2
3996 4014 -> 1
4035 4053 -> -1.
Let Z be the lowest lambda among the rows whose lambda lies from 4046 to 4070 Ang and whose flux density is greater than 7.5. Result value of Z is 4051.0 Ang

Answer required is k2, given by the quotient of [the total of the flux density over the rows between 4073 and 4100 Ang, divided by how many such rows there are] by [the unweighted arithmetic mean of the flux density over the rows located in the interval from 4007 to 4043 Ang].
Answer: 1.2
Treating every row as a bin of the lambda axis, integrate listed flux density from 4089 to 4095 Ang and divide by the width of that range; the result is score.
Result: 10.6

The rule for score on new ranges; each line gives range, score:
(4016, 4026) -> 8.1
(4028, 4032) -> 9.0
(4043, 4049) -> 7.2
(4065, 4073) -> 7.5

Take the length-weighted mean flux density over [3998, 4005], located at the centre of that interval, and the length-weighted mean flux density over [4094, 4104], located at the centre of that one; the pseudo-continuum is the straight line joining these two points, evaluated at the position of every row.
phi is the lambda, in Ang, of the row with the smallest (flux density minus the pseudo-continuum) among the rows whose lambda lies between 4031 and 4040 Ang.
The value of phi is 4034.5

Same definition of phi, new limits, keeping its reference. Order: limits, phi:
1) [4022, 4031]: 4027.0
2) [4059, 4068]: 4066.0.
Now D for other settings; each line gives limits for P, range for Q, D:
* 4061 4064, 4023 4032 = 0.87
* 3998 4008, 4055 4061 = 1.15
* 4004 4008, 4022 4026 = 1.17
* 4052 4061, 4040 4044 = 1.09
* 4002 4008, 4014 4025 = 1.14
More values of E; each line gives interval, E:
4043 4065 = 0.775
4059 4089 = 0.759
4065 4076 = 0.791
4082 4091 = 0.907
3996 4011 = 0.748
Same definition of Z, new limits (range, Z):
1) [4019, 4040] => 4021.0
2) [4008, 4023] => 4009.0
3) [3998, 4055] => 4001.5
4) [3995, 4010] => 4001.5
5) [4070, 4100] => 4070.5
